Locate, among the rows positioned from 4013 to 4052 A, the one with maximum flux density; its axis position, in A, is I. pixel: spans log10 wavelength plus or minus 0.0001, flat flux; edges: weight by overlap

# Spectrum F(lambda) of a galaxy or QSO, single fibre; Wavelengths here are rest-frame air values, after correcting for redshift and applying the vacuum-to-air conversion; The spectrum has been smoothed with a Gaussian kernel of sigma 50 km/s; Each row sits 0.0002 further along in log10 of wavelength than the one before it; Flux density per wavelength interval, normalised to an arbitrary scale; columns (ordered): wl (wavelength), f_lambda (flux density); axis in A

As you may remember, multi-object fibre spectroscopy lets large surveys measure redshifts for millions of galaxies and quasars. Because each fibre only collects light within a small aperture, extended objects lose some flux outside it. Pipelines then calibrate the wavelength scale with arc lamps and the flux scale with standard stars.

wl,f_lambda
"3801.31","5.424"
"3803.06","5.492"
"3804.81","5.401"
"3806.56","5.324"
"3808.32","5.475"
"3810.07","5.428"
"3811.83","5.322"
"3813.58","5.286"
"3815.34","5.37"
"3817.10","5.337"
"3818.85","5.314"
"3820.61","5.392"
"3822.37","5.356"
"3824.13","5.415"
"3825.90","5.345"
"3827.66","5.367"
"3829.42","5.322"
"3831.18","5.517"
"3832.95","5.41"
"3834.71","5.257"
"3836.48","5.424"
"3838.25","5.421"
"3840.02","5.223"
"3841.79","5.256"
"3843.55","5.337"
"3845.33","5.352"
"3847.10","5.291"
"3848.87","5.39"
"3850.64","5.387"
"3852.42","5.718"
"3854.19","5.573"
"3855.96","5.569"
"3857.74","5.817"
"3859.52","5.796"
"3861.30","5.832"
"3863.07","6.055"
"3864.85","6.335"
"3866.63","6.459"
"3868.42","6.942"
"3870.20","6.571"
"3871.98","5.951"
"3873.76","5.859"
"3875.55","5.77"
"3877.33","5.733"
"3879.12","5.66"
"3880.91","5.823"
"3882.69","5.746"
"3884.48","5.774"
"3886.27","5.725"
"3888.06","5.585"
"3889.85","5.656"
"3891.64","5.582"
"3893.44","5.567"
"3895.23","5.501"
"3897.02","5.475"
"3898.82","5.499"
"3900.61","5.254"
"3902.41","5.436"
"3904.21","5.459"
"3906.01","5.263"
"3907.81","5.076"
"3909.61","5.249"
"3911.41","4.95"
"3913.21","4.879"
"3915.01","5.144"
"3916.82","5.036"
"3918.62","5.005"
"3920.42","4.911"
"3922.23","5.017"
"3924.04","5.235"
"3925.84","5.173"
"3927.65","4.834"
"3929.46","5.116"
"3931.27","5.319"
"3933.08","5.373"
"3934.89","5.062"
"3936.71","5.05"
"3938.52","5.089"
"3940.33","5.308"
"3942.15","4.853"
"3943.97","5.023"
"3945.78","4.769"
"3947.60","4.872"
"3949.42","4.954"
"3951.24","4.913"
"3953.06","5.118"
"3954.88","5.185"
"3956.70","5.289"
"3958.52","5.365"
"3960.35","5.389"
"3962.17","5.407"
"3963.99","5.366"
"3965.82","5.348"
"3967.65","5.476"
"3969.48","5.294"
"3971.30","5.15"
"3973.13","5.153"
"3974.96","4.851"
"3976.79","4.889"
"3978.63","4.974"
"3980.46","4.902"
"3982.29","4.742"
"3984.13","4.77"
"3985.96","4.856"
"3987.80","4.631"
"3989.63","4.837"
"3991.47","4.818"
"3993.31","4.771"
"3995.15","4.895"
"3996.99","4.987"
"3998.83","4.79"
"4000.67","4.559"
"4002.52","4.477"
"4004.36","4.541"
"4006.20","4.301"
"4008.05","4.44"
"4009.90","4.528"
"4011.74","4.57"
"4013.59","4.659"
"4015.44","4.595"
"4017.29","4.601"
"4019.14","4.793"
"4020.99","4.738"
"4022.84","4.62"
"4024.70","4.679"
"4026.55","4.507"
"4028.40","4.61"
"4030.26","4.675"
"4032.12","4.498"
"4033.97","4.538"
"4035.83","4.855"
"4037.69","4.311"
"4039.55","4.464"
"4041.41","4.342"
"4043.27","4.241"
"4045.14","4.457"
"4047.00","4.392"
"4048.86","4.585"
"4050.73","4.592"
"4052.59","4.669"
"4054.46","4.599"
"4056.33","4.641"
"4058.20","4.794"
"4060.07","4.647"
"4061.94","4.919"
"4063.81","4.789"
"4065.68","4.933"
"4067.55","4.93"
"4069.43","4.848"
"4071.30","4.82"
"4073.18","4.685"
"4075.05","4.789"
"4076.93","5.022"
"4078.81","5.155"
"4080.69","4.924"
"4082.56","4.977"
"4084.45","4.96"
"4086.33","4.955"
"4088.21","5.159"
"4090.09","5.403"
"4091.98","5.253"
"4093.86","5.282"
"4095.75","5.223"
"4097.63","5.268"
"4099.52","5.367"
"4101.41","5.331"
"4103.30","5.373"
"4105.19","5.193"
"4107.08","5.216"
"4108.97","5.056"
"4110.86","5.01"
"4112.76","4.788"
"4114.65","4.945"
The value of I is 4035.83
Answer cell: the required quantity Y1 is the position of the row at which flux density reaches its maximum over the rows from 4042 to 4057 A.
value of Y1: 4052.59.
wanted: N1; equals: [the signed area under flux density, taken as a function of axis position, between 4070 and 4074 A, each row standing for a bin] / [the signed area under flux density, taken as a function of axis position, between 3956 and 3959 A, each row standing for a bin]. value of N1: 1.19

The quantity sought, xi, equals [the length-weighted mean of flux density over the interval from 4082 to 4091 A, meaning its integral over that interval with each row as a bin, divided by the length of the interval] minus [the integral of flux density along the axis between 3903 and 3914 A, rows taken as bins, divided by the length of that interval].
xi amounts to -0.1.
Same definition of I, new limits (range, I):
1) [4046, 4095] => 4090.09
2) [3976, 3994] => 3978.63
